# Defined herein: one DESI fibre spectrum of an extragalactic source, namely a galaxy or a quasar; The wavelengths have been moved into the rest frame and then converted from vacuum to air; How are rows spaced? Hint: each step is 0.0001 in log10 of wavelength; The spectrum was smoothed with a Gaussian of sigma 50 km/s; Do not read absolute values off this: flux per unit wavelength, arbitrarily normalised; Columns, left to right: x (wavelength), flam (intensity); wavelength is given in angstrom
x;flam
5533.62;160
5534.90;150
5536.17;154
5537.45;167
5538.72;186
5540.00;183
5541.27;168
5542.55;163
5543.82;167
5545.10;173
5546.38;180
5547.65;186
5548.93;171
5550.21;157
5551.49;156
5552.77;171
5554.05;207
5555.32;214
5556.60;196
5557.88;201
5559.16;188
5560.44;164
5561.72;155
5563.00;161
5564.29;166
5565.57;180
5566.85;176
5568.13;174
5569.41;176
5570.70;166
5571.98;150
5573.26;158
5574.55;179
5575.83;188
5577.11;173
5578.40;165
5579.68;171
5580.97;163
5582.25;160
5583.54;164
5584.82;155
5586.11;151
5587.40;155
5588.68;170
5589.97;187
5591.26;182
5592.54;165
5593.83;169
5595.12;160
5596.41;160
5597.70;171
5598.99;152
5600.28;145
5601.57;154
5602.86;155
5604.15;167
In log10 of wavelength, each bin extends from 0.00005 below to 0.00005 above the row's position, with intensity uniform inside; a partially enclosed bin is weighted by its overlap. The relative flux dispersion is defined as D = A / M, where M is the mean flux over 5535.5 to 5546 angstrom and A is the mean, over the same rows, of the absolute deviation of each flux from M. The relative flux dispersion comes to 0.046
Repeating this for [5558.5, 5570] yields 0.050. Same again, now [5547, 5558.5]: 0.099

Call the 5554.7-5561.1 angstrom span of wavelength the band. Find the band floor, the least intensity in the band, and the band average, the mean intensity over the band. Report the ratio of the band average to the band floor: 1.17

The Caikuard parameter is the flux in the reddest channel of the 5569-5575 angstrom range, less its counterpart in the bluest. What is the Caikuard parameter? 3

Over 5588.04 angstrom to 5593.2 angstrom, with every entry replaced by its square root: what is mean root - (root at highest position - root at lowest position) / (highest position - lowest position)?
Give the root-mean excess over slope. 13.3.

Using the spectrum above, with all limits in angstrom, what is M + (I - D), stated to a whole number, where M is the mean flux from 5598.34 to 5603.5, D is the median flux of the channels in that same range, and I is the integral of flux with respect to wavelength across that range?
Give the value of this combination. 780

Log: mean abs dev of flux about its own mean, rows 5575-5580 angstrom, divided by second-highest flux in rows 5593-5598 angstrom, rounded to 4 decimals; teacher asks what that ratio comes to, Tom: 0.0407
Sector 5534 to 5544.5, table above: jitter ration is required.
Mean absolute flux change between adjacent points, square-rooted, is 3.0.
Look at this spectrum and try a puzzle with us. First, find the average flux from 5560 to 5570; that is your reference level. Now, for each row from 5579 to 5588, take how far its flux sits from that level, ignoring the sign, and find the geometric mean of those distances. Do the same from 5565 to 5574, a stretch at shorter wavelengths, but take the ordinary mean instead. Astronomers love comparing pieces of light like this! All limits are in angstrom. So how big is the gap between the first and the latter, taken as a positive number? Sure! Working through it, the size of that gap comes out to 1.1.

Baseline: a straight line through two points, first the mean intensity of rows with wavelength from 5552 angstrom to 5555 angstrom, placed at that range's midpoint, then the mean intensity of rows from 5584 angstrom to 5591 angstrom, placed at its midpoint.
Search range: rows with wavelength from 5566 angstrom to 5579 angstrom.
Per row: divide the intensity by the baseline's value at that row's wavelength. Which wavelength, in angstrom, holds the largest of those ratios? 5575.83 angstrom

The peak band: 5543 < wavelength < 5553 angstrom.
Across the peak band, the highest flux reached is 186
